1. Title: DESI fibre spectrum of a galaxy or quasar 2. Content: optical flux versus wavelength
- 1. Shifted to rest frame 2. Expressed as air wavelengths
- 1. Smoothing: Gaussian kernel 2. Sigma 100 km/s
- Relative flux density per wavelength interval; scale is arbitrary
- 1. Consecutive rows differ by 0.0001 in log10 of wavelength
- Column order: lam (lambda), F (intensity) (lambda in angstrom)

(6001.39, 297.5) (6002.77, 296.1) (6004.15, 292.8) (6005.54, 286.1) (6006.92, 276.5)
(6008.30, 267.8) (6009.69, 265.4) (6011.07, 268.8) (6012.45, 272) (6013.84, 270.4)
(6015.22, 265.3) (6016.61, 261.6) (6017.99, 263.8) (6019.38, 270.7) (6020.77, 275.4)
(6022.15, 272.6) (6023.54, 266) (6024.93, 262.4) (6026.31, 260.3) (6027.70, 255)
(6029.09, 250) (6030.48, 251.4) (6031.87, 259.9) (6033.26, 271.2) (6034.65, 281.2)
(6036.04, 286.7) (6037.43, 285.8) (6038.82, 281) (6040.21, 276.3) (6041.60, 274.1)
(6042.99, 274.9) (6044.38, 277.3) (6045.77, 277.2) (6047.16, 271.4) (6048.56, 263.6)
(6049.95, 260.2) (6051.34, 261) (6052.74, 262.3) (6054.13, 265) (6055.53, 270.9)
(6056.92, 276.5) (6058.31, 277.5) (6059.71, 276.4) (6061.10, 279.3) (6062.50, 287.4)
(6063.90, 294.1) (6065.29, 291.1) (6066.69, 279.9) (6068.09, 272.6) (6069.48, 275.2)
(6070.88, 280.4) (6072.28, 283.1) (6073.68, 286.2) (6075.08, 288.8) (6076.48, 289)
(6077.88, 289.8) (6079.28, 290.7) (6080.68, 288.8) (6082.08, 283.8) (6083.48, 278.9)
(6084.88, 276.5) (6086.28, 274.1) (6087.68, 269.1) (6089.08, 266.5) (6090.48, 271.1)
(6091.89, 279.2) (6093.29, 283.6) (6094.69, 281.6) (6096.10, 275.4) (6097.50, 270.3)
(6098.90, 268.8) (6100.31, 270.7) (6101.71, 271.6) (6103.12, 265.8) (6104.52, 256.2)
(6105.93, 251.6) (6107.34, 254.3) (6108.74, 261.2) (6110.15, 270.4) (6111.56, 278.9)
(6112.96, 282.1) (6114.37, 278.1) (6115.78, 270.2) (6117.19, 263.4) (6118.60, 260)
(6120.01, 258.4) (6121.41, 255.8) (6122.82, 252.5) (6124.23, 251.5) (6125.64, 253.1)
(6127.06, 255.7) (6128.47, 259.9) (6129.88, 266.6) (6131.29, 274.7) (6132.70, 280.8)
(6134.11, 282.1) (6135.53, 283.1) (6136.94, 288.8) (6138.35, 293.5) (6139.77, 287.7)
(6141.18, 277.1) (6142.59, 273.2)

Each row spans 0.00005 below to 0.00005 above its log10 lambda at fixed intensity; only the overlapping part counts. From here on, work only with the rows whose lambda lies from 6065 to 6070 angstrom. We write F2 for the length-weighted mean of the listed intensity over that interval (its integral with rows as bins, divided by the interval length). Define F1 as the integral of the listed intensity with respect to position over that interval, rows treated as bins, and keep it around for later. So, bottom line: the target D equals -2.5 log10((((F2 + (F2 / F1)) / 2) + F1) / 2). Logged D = -7.21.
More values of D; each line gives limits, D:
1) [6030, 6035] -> -7.16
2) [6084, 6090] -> -7.37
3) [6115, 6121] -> -7.33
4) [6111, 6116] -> -7.21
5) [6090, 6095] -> -7.21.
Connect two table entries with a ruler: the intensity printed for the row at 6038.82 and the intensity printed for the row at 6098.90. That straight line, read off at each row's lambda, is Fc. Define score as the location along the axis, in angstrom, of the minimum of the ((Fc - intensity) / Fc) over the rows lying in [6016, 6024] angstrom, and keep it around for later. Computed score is 6020.77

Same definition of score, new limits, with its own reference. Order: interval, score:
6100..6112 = 6111.56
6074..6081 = 6079.28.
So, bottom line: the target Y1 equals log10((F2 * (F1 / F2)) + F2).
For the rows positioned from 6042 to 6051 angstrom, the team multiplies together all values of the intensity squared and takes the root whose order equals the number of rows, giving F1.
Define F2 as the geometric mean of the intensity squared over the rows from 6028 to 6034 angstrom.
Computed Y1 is 5.15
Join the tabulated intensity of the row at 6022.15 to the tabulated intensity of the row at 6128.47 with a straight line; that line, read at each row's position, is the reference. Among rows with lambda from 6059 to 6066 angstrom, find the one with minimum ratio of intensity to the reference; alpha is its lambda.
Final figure 6059.71 angstrom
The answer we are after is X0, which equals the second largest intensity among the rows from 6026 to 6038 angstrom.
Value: 285.8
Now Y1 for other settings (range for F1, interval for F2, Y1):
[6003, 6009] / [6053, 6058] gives 5.18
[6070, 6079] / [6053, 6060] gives 5.19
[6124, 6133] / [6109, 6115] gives 5.16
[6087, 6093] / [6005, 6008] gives 5.18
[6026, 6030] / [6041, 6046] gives 5.15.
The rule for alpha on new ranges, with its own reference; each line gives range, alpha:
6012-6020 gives 6016.61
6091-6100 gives 6098.90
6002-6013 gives 6009.69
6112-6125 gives 6124.23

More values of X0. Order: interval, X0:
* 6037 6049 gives 281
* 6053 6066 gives 291.1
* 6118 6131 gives 260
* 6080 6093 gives 283.8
